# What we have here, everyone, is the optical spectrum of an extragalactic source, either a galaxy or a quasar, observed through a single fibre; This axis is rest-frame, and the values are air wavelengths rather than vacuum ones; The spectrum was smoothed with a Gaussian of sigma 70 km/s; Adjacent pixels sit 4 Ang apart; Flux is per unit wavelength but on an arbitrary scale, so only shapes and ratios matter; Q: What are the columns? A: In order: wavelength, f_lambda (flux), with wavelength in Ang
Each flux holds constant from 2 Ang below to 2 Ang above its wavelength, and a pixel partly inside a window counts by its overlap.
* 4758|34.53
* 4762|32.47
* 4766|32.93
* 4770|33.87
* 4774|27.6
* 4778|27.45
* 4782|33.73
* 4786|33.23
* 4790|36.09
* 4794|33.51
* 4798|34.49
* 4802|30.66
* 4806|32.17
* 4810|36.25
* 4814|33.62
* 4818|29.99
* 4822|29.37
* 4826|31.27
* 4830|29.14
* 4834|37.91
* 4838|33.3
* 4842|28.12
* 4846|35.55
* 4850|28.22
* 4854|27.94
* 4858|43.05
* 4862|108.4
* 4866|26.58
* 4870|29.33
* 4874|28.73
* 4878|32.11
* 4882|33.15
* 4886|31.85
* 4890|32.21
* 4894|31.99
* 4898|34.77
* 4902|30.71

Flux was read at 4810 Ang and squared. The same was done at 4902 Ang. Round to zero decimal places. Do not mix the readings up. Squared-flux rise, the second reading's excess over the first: -371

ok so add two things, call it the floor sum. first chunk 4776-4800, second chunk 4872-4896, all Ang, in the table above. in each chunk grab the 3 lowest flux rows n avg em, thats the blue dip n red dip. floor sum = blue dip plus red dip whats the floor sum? 62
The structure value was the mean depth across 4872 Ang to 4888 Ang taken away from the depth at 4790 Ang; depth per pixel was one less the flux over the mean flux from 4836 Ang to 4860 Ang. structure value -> -0.14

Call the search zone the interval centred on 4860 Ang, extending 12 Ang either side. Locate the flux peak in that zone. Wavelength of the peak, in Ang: 4862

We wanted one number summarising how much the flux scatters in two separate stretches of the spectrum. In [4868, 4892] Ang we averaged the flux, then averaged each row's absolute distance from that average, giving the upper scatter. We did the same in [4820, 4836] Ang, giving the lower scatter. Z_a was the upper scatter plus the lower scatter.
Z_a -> 4.5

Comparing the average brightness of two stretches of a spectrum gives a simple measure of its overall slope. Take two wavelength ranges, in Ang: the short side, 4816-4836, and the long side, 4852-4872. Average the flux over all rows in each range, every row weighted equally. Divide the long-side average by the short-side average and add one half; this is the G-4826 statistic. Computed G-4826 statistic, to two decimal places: 1.99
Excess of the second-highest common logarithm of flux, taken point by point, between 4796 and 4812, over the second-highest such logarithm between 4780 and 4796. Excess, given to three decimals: 0.010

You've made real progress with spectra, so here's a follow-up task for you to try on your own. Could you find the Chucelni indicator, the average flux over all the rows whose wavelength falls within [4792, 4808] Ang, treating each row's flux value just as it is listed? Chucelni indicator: 32.7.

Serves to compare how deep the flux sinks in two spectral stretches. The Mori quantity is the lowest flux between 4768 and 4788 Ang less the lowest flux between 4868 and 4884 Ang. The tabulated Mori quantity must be -1.3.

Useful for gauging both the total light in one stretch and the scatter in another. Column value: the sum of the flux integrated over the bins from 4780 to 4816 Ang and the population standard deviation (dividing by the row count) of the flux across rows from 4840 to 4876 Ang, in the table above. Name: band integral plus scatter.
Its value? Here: 1240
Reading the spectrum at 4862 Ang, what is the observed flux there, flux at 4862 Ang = 108.4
